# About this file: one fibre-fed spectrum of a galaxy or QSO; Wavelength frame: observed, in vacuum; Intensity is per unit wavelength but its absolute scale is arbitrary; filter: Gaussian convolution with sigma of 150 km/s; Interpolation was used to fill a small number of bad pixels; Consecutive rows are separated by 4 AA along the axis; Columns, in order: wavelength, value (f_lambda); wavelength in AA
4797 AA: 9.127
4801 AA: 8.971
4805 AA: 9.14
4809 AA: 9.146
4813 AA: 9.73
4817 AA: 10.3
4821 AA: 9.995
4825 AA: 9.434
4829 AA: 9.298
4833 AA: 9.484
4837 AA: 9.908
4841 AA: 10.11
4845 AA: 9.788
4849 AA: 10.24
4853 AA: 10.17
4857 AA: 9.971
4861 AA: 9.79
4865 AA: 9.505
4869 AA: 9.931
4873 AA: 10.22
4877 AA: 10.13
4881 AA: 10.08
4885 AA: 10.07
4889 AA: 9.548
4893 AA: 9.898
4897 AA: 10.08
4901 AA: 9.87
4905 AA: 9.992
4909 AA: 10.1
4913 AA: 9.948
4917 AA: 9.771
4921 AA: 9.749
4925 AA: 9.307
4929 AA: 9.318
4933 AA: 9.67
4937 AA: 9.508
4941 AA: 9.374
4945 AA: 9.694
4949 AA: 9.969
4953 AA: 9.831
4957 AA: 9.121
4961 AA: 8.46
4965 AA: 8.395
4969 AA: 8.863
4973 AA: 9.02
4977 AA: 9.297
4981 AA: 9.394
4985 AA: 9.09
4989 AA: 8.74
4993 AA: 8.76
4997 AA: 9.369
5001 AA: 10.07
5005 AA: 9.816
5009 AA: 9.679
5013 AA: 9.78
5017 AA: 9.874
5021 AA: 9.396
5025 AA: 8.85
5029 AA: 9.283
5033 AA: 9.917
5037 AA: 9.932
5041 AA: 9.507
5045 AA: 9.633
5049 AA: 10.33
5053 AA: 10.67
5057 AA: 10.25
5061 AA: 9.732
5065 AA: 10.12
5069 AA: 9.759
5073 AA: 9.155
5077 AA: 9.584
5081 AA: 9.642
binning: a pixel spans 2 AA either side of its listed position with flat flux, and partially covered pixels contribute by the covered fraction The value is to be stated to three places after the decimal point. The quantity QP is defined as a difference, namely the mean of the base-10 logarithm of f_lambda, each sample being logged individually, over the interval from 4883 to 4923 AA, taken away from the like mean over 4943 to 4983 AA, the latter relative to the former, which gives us -0.032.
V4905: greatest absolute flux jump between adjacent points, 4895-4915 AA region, 0.2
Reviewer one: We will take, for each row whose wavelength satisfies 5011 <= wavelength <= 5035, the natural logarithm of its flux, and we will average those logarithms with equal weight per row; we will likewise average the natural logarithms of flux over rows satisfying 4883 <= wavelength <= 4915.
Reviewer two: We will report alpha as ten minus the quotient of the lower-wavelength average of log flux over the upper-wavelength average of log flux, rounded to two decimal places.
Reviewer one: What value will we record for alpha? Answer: 8.98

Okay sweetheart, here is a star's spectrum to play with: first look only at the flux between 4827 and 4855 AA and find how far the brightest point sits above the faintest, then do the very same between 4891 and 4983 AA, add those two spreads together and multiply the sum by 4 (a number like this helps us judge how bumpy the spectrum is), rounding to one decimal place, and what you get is 10.6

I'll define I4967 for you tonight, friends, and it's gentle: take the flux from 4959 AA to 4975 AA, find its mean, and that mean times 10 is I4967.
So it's 87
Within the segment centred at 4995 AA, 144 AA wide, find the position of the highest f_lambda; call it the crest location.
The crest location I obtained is 5053 AA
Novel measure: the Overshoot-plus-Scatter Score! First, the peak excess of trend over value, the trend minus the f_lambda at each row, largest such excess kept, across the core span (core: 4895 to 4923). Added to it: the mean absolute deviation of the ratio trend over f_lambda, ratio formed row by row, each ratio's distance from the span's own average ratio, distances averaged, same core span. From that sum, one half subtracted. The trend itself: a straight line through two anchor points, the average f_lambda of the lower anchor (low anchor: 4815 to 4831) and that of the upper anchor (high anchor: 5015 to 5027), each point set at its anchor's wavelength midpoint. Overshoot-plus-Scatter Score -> -0.67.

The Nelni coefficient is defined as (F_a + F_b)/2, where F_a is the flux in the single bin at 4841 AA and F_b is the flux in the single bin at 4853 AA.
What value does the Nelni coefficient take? 10.1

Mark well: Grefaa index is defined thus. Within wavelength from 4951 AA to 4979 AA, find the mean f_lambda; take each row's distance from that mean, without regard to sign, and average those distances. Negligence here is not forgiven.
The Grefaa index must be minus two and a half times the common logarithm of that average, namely 1.1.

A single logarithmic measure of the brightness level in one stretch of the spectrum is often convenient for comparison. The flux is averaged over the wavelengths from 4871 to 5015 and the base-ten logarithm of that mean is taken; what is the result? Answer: 0.980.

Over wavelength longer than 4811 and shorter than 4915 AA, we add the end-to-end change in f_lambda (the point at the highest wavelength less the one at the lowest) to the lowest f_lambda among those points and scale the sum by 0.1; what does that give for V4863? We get 0.95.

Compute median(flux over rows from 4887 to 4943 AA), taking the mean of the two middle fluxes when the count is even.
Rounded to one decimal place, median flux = 9.8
